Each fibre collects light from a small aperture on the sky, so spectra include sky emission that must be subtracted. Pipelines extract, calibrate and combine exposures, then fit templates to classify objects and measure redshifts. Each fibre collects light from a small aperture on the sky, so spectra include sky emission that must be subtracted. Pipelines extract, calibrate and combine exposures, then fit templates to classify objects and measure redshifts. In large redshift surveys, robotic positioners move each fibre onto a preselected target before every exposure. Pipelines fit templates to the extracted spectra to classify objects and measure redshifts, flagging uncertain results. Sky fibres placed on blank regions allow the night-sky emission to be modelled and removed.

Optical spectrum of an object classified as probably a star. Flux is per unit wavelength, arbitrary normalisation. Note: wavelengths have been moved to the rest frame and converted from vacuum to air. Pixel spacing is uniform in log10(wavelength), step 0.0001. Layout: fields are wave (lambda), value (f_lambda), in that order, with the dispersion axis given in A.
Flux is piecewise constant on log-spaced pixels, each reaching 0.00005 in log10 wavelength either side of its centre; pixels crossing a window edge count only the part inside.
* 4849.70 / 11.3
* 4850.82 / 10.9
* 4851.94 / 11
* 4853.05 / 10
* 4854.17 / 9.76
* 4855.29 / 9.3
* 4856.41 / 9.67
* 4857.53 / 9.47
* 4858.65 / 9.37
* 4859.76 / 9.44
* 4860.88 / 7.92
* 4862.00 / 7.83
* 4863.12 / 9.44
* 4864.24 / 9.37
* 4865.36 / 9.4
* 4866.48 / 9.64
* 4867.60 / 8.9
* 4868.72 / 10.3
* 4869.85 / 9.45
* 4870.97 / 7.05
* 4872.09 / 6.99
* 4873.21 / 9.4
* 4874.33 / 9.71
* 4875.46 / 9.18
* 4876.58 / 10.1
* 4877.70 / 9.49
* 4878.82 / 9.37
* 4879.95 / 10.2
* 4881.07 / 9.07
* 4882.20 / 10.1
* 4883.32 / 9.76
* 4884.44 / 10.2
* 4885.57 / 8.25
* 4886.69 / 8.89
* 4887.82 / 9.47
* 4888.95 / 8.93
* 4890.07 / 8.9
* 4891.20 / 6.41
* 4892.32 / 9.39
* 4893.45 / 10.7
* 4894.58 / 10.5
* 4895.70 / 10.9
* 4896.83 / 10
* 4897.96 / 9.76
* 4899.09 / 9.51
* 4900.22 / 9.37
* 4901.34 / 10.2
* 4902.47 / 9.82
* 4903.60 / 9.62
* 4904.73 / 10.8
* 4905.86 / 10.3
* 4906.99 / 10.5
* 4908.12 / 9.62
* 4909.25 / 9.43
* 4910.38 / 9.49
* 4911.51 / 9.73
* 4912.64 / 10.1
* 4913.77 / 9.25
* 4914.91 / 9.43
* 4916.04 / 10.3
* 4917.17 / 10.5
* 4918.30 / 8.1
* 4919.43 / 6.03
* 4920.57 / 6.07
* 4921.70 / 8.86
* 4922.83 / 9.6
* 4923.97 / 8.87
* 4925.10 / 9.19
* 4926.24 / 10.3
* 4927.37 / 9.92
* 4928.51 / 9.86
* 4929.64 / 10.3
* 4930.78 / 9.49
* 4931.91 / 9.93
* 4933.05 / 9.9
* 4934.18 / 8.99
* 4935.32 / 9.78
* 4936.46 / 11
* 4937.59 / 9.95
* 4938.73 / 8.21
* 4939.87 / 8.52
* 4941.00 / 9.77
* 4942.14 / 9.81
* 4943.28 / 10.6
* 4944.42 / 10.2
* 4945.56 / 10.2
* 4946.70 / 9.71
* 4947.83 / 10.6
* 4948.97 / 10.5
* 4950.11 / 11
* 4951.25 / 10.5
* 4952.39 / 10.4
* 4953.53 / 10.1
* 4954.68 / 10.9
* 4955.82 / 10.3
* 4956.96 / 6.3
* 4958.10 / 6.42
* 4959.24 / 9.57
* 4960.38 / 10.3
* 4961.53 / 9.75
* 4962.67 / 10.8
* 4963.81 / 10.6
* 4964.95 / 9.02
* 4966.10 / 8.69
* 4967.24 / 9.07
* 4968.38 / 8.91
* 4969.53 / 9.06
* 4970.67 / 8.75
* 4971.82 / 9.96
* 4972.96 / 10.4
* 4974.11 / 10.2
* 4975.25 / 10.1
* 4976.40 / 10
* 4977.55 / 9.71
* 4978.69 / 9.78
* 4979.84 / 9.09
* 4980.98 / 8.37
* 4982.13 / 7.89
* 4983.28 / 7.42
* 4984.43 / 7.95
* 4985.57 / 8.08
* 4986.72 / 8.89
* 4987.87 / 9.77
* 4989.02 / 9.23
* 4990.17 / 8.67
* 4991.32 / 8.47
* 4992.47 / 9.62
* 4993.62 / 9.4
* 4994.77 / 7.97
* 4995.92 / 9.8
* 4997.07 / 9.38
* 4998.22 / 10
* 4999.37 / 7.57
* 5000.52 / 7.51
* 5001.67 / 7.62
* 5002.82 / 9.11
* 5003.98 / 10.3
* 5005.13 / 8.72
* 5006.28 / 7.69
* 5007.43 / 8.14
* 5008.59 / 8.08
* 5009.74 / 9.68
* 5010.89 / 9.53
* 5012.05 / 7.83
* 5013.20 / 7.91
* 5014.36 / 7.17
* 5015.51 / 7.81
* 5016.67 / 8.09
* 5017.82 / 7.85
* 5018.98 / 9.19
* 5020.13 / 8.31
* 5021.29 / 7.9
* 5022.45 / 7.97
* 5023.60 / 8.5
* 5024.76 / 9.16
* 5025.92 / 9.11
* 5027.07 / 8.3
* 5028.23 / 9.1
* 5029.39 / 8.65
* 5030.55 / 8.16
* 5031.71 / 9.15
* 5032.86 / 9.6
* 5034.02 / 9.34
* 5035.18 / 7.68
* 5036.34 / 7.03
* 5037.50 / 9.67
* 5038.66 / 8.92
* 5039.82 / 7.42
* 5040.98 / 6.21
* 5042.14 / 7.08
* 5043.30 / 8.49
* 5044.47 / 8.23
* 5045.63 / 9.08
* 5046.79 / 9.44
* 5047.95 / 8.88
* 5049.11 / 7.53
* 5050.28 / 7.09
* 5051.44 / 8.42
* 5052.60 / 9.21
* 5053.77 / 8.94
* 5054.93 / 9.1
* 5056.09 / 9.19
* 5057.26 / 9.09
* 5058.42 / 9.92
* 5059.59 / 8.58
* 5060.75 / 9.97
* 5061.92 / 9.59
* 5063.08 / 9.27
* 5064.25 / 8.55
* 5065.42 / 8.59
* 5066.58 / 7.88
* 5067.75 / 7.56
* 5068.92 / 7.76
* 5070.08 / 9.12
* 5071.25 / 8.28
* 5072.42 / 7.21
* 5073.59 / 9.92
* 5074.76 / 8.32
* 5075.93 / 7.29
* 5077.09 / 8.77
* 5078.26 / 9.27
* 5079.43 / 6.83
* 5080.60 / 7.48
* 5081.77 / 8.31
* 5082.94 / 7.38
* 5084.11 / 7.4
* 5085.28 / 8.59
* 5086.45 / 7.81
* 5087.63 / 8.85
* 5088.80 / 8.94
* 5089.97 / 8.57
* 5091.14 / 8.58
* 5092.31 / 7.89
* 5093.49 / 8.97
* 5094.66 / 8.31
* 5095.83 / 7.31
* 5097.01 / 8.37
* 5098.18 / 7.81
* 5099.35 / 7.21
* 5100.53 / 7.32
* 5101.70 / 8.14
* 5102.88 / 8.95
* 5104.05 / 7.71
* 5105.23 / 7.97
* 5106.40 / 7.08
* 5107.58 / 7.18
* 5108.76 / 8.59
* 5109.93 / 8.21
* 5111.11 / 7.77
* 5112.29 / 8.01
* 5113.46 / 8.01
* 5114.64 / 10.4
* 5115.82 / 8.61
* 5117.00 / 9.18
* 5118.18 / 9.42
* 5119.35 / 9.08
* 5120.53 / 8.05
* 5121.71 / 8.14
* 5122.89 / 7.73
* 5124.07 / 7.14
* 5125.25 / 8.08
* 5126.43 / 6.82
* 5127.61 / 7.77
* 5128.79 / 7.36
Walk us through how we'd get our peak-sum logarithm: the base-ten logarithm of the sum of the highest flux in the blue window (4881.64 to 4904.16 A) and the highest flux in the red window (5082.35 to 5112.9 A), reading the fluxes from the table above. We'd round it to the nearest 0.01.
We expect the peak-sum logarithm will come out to 1.30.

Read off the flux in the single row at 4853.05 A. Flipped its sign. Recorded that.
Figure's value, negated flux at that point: -10.0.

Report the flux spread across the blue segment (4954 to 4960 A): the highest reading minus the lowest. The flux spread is 4.6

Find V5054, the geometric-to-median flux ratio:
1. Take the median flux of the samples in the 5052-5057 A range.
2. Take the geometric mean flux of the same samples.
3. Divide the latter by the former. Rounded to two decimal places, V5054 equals 1.00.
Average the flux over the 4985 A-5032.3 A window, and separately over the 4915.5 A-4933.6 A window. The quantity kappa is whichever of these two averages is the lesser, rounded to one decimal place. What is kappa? 8.6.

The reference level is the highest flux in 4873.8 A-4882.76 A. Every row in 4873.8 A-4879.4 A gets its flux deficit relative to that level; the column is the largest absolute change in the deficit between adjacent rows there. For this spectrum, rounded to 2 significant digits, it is 0.92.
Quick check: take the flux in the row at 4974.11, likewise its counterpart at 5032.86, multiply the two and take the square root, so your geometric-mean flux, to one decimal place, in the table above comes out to 9.9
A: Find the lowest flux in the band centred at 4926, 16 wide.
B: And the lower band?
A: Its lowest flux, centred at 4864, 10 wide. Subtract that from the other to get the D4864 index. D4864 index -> -1.8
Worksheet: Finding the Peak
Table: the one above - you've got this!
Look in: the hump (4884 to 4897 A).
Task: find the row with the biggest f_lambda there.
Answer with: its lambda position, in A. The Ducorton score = 4895.70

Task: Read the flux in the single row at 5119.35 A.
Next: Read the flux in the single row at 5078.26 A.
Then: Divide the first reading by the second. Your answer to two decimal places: 0.98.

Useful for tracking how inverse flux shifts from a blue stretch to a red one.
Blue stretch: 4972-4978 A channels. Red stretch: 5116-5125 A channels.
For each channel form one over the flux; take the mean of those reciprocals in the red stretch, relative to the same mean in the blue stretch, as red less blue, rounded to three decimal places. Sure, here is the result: 0.021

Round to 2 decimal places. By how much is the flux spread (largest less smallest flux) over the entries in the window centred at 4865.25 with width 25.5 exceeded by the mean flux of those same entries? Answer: 5.87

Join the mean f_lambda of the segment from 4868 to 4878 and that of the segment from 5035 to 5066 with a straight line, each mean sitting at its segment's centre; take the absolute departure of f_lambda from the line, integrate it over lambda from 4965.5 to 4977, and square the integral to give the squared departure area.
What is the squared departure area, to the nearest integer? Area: 75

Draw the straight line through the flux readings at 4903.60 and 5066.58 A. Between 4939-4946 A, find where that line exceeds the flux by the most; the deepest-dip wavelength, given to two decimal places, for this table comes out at 4939.87 A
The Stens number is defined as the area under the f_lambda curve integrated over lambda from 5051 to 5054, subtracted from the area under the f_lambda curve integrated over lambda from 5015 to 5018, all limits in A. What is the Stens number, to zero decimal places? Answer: -3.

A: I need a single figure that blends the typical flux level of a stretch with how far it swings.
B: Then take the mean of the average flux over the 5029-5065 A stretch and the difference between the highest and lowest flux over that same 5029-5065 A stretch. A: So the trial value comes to 6.19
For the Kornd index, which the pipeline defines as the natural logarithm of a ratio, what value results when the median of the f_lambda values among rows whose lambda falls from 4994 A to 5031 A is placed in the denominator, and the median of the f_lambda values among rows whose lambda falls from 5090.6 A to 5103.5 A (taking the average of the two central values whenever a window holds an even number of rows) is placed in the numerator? -0.011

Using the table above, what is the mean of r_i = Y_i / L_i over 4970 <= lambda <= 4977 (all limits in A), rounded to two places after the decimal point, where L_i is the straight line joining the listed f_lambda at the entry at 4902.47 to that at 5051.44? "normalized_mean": 1.08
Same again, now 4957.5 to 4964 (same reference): 1.03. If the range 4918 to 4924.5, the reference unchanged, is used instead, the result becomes 0.82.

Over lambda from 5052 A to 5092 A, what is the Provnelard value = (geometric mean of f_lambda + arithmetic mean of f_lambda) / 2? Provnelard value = 8.51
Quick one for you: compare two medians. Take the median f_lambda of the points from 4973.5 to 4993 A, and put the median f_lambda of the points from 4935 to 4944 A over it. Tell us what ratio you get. 1.08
